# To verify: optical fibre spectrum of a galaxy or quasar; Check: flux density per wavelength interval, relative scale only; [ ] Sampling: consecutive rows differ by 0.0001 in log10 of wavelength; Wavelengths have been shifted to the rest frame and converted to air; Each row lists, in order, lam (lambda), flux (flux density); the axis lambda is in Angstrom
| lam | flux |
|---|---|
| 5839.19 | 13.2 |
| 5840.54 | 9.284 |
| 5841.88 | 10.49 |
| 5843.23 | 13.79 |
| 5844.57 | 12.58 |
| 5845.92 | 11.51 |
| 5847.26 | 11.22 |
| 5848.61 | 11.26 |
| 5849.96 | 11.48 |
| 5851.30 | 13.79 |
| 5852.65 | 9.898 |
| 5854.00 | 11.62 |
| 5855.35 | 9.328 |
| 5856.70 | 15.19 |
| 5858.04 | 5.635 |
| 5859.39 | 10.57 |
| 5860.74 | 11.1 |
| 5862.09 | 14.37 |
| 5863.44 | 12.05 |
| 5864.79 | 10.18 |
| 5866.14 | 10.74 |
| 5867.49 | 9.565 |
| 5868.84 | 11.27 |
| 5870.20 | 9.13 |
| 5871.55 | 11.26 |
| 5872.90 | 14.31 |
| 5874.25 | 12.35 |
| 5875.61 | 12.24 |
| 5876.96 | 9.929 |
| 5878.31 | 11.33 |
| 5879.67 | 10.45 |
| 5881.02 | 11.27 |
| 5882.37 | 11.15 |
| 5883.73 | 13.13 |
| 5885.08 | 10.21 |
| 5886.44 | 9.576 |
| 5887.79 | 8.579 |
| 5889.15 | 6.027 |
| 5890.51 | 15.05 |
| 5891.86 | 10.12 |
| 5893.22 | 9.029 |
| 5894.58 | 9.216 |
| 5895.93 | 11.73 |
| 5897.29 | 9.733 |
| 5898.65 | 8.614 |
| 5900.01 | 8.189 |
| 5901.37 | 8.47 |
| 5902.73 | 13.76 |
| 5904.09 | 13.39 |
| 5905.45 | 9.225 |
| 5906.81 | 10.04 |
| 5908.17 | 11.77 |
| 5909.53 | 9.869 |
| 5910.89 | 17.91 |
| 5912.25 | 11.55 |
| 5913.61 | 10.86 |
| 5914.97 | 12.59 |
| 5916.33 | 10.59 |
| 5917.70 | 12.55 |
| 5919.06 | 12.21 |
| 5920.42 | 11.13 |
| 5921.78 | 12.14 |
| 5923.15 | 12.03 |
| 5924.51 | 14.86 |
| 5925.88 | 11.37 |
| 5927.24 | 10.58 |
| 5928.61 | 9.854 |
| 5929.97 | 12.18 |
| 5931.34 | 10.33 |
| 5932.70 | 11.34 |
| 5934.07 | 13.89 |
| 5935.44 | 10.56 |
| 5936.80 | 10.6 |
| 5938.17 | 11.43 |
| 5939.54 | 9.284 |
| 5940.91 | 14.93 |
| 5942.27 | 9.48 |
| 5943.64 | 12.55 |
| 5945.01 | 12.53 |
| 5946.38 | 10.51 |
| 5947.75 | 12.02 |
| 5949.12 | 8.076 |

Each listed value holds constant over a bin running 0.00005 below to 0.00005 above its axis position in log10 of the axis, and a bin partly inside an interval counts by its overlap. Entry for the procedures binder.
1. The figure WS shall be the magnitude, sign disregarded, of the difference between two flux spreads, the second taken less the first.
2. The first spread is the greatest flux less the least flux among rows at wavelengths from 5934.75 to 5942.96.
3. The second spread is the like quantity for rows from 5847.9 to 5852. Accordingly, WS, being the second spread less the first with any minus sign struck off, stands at 3.1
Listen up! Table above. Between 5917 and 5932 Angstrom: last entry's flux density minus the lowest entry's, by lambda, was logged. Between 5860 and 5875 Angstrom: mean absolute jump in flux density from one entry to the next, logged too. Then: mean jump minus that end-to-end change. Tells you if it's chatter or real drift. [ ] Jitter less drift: 4.2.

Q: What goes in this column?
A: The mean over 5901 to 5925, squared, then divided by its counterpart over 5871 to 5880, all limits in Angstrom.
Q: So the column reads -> 12.2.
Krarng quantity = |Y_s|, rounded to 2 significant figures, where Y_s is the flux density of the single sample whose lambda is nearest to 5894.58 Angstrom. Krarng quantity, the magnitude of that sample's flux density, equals 9.2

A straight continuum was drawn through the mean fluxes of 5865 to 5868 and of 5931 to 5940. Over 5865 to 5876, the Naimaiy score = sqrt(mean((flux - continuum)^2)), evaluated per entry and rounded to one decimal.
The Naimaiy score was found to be 1.9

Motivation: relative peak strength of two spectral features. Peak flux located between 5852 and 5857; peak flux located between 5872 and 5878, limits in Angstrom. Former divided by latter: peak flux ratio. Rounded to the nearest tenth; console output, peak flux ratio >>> 1.1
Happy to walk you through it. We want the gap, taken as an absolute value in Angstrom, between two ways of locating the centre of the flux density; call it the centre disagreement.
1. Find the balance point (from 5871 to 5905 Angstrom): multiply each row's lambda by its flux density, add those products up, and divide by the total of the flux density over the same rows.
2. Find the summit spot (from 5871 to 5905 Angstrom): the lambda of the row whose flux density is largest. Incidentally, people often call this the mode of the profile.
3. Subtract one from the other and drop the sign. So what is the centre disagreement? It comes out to 3.2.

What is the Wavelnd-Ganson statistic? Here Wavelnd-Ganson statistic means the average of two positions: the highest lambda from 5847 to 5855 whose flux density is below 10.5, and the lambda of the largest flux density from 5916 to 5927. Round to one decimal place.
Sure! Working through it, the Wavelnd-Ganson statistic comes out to 5888.6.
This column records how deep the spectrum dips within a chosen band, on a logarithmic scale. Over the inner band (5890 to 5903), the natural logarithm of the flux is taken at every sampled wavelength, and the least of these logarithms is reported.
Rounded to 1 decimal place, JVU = 2.1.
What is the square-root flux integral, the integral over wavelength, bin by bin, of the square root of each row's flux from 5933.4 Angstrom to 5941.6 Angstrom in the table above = 28.1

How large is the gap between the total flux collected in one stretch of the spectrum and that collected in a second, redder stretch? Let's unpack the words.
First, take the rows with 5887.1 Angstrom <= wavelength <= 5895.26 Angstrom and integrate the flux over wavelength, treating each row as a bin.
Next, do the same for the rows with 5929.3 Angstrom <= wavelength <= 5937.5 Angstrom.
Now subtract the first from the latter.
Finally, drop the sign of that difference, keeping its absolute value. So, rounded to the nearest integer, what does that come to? 15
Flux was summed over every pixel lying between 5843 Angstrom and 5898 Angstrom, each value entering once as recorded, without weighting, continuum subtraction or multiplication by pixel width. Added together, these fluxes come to 453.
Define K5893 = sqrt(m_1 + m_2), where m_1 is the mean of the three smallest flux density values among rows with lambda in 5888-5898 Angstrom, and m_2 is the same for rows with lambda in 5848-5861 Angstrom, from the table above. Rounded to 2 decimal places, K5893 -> 4.05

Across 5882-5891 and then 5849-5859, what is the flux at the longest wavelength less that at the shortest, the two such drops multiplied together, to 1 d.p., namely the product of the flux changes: -22.8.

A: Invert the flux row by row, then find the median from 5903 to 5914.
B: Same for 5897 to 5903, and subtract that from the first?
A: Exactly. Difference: -0.027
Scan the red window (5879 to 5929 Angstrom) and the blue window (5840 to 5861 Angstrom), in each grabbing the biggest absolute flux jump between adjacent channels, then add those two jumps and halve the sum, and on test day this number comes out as 9.3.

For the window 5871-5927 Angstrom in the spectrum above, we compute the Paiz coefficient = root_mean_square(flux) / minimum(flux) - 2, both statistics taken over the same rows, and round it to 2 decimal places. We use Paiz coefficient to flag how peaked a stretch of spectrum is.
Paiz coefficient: -0.11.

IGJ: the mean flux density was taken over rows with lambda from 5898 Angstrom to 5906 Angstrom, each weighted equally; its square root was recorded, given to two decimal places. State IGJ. 3.21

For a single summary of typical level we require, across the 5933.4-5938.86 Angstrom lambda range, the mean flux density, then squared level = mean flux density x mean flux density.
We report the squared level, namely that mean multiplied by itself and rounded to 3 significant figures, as 135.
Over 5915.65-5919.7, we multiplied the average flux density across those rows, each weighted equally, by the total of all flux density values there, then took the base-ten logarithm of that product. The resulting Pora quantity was 2.62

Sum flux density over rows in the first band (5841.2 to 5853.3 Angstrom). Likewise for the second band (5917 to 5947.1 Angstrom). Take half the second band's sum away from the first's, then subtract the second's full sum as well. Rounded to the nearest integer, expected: -278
